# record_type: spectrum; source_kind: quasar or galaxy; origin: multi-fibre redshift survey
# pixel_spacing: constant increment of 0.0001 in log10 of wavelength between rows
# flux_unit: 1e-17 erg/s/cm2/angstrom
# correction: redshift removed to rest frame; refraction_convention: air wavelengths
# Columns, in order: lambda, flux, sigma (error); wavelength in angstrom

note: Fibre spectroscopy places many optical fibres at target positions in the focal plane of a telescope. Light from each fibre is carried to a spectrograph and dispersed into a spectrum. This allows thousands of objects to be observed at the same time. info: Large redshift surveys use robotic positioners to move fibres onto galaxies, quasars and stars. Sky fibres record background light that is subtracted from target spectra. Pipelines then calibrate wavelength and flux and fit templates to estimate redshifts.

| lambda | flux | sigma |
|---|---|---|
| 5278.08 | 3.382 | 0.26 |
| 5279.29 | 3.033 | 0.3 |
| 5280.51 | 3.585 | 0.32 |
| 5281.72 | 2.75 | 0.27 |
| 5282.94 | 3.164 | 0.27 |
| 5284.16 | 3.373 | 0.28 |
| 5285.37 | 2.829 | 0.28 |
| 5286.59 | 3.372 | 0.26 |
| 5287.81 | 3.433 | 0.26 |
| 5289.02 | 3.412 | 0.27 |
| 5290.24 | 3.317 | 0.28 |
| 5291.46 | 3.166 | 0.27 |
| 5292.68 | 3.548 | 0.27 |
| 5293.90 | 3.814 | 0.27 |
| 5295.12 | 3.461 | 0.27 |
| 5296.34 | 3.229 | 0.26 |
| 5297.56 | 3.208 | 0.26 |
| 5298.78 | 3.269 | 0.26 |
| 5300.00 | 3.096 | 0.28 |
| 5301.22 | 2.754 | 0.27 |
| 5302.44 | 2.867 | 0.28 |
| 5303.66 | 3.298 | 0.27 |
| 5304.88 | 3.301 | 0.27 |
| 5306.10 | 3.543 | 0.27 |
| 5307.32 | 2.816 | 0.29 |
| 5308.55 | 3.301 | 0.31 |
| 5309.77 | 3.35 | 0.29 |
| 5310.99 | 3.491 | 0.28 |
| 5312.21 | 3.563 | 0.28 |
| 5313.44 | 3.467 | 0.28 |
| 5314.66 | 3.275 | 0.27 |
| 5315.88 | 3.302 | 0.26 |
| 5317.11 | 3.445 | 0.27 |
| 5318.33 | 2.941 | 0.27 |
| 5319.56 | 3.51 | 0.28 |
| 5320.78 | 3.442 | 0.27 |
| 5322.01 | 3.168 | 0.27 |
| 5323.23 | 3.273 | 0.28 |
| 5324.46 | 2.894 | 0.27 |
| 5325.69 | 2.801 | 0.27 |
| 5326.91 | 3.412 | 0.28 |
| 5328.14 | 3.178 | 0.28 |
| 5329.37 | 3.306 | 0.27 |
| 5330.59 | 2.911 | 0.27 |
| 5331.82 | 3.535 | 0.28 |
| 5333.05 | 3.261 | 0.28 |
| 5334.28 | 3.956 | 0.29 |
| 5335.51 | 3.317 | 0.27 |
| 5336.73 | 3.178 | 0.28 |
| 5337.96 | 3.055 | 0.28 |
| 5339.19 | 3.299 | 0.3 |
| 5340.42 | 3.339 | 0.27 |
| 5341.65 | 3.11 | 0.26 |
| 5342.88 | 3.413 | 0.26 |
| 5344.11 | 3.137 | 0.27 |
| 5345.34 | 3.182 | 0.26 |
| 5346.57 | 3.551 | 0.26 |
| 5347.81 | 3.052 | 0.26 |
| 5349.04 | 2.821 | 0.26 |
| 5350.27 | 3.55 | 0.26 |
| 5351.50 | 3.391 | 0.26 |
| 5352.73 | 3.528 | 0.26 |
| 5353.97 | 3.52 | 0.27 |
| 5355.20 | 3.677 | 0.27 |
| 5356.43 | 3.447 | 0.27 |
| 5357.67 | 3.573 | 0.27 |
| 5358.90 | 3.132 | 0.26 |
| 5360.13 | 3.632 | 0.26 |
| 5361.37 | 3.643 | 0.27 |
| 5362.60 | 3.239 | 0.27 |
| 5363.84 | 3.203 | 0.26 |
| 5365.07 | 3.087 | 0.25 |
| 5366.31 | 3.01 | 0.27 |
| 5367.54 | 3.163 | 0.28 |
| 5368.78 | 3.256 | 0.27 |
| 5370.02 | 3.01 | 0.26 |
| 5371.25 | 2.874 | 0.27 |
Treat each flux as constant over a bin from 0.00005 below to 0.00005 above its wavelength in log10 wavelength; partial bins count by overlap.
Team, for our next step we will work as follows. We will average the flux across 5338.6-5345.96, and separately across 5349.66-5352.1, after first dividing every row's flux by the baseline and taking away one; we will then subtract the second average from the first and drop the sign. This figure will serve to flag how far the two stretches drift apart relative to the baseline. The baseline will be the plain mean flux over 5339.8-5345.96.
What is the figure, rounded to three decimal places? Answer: 0.069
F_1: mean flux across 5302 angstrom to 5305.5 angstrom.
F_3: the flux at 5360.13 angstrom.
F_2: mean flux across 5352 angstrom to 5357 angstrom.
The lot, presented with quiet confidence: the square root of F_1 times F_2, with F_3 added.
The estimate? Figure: 6.98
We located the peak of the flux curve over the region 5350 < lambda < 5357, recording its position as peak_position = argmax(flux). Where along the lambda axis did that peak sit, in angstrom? 5355.20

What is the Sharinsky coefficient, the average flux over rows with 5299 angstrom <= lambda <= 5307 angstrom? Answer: 3.14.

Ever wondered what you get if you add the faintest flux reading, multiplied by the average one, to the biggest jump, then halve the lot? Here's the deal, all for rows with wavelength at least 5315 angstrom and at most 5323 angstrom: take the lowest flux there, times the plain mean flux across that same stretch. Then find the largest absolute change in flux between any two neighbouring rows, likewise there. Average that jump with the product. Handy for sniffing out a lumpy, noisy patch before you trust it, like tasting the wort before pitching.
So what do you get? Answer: 5.14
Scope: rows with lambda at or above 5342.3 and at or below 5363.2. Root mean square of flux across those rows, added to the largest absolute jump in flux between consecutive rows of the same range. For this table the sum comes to 4.12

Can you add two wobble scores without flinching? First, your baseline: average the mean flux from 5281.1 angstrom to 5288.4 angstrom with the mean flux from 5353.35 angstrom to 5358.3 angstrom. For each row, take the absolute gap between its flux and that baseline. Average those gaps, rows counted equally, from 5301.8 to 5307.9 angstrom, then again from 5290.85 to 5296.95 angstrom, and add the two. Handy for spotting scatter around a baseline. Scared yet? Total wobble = 0.48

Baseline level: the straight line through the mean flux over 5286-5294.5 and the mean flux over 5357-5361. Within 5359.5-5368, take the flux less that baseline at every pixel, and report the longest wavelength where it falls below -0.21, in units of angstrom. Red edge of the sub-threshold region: 5367.54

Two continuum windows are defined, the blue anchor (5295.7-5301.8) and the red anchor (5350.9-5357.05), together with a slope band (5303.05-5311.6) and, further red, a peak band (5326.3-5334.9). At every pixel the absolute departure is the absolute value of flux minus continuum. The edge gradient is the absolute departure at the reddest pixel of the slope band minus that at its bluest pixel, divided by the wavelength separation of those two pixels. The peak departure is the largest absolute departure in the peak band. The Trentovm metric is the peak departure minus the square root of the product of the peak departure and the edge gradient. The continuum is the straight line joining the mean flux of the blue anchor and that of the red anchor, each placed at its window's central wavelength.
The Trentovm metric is 0.48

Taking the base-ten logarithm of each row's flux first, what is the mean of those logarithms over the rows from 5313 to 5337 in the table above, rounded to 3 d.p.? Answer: 0.514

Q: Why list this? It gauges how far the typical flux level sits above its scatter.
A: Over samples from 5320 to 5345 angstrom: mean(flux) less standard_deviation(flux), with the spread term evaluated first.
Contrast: 3.00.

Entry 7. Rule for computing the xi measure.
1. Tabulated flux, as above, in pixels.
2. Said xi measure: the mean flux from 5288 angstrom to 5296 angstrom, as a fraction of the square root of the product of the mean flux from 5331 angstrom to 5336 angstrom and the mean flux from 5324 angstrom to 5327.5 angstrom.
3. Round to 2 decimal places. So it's 1.06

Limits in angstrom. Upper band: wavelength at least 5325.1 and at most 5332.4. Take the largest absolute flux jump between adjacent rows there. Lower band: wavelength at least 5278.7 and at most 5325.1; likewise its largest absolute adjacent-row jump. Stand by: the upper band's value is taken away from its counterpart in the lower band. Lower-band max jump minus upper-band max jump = 0.21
